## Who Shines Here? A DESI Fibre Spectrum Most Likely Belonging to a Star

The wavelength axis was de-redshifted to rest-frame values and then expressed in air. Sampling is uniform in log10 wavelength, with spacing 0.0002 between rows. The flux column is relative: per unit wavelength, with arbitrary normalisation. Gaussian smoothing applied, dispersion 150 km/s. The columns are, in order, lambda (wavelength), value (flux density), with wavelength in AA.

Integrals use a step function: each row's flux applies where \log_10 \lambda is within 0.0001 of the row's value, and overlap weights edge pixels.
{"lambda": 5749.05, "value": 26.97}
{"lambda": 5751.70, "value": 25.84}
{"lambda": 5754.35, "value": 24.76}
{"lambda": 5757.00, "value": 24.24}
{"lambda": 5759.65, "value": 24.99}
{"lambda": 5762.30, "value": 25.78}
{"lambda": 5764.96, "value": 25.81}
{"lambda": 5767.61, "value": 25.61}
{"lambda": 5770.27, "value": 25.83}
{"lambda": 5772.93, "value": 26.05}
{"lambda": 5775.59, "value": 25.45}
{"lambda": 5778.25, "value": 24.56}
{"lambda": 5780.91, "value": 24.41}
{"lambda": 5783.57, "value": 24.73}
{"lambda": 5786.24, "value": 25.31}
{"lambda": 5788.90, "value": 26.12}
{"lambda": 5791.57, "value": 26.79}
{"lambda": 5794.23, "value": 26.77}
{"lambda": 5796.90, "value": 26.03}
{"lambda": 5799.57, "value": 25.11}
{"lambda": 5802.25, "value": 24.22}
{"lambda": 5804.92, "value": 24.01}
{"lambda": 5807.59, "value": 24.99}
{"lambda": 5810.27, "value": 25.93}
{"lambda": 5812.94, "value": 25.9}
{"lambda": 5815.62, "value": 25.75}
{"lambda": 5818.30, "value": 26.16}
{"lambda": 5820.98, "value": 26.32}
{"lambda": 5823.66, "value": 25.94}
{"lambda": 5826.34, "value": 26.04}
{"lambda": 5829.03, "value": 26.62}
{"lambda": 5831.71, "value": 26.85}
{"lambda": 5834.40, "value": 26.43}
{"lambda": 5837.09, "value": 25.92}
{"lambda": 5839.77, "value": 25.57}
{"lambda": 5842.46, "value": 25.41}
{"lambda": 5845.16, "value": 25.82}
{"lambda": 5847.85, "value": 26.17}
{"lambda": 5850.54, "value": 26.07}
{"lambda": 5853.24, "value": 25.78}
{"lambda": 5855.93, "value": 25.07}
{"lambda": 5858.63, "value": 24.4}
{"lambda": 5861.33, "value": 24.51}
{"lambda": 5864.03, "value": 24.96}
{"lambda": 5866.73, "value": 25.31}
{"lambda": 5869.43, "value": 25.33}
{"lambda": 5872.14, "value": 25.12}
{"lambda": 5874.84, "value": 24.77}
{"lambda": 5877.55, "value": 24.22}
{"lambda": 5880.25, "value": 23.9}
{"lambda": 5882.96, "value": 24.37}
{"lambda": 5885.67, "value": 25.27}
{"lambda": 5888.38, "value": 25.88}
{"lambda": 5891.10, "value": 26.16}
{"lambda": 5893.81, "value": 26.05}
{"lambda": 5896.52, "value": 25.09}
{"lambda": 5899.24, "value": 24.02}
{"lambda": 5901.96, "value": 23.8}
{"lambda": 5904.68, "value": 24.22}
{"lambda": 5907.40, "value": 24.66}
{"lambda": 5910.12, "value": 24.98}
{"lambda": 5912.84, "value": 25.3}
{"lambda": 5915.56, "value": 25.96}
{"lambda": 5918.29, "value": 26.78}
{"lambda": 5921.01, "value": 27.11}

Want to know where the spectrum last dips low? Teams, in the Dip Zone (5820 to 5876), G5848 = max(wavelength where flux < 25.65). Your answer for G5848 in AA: 5874.84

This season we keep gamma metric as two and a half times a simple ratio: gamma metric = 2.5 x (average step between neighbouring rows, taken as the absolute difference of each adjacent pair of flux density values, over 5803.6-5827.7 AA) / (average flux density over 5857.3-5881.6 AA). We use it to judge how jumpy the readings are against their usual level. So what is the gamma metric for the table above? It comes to 0.040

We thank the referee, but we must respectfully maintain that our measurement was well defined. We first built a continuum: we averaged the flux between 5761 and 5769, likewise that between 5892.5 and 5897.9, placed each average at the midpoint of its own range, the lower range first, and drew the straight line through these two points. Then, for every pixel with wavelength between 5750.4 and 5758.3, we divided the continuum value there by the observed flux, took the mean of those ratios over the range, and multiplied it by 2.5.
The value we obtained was 2.58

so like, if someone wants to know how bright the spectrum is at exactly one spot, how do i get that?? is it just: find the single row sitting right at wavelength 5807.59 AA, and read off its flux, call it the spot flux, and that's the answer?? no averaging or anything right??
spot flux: 24.99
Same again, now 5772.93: 26.05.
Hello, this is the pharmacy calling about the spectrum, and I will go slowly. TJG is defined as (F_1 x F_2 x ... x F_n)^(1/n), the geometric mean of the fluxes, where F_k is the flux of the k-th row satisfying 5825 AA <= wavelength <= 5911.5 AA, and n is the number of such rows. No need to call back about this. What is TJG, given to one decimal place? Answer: 25.3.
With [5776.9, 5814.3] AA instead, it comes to 25.3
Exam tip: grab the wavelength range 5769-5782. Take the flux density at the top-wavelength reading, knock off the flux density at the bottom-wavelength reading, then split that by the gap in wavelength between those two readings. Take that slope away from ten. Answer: 10.1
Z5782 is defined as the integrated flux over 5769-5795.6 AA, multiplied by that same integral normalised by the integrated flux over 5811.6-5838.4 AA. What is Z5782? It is 661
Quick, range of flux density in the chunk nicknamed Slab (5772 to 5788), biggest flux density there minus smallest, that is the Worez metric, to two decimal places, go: 1.64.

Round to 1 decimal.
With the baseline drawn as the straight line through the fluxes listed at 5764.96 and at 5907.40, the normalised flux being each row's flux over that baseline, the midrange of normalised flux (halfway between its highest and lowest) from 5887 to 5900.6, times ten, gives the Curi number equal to 10.1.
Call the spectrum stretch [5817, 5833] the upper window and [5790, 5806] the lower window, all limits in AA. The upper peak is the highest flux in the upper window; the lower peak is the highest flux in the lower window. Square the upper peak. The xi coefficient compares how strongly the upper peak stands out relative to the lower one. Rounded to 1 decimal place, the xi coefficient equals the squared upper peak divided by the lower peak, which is 26.9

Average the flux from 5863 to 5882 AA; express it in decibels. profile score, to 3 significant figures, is 13.9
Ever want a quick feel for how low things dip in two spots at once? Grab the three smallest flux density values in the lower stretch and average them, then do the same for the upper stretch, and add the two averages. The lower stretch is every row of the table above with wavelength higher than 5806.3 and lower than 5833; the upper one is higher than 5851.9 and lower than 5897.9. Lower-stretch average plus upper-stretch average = 49.7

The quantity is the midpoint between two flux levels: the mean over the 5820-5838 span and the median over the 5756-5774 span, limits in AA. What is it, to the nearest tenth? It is 26.0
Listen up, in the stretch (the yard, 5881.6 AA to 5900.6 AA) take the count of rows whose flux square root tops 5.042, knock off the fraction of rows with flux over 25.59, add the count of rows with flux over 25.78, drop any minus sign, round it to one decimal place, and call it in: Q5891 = 5.6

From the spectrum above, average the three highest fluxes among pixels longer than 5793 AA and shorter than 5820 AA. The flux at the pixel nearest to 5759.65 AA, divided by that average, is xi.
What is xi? 0.949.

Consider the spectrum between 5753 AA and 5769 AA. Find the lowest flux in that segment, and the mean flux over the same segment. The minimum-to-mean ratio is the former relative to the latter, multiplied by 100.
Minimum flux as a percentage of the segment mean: 96.2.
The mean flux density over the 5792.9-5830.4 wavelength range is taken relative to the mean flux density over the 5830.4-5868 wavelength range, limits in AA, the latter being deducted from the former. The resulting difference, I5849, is 0.1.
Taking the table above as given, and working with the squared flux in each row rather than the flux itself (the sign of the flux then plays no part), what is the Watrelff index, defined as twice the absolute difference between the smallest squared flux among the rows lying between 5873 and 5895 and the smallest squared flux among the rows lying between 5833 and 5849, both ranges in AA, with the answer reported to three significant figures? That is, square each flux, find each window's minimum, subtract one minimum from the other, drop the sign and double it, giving 149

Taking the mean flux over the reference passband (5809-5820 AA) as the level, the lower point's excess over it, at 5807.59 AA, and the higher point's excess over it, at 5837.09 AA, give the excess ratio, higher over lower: 0.0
